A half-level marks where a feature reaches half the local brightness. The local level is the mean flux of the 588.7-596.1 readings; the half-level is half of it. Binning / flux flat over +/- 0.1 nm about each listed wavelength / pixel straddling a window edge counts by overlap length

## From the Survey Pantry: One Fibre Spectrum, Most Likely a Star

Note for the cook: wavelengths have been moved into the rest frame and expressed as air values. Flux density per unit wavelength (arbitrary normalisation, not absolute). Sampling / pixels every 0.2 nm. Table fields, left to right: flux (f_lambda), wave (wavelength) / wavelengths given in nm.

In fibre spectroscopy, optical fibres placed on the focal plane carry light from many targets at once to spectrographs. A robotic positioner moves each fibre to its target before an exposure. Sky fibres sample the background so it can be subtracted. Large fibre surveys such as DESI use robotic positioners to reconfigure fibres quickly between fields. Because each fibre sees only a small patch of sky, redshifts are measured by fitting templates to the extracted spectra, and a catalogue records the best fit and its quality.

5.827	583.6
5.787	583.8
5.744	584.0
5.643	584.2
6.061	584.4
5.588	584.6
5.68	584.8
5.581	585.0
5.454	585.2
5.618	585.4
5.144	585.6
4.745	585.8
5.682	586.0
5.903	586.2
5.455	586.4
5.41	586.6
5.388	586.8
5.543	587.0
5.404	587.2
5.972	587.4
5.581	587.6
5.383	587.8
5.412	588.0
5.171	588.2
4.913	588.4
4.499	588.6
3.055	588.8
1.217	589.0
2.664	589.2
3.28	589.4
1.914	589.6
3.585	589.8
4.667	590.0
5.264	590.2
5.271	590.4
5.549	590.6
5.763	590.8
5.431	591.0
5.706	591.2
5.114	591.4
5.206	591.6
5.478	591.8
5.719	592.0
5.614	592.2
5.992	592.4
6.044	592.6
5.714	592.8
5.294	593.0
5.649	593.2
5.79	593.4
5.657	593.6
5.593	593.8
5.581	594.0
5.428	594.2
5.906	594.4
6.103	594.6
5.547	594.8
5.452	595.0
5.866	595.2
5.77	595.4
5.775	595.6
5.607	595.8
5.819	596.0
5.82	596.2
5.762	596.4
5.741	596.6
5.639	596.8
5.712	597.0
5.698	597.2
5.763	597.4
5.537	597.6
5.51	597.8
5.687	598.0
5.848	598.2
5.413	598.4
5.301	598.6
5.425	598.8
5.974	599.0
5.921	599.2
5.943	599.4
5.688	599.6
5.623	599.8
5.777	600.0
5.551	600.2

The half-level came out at 2.56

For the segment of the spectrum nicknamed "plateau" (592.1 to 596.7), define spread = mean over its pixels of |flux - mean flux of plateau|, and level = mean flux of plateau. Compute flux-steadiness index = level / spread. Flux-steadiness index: 37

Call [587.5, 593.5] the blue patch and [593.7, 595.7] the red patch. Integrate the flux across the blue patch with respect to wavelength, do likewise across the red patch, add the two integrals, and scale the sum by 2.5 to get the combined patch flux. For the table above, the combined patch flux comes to 101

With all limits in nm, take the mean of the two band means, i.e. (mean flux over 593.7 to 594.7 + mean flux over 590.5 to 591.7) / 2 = 5.59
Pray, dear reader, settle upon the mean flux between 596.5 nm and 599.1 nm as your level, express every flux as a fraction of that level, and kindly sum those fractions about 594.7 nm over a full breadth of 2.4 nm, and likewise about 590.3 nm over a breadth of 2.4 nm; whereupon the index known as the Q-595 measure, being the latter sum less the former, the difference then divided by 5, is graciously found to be -0.50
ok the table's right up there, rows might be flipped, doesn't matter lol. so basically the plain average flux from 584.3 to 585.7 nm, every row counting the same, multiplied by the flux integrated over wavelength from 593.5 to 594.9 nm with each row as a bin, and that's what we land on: 44.5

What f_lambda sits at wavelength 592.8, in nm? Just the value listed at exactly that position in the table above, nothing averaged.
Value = 5.714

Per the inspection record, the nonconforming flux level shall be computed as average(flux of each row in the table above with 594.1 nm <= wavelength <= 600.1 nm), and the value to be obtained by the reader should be 5.7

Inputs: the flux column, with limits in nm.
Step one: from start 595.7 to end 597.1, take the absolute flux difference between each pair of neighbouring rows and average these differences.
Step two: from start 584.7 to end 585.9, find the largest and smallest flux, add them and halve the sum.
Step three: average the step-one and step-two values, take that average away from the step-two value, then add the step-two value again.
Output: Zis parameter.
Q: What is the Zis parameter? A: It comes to 7.78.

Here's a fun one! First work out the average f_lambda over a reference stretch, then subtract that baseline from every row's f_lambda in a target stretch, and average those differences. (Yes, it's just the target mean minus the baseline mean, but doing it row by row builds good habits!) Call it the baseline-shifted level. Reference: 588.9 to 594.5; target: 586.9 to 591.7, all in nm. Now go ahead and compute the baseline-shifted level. -0.35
